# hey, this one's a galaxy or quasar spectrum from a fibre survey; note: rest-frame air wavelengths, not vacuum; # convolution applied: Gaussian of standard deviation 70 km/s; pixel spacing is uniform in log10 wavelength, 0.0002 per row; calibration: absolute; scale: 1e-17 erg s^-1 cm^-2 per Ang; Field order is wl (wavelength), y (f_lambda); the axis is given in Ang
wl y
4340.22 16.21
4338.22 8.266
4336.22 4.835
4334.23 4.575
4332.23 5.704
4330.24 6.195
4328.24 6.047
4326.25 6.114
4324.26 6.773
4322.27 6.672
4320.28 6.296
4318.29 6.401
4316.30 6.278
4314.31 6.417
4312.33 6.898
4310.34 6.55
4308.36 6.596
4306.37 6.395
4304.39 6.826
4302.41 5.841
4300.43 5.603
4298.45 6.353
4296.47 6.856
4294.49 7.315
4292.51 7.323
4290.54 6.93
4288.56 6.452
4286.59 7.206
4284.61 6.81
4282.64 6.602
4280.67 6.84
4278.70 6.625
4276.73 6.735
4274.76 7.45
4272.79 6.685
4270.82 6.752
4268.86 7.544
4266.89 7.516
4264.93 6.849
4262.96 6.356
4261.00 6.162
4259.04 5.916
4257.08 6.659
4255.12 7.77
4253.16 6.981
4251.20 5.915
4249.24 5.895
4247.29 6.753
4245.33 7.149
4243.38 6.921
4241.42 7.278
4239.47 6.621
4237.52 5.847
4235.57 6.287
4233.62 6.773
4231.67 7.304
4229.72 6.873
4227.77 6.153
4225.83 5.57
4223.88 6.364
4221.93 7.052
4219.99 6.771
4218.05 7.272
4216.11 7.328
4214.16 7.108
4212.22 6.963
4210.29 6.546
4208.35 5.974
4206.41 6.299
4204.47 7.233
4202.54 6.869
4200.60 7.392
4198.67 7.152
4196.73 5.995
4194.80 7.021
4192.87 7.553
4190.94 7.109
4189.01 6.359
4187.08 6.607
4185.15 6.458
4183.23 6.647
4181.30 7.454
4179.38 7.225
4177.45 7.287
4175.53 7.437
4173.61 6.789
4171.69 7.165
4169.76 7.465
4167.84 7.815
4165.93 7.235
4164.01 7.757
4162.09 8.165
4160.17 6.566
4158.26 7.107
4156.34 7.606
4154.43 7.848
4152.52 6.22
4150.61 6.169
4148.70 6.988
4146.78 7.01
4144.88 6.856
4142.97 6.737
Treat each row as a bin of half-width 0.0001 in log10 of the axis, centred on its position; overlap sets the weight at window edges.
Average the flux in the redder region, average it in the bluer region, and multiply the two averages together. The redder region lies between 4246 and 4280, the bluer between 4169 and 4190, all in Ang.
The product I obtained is 47.1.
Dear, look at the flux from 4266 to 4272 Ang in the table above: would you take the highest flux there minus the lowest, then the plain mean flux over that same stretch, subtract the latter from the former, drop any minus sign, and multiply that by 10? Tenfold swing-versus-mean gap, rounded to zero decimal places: 65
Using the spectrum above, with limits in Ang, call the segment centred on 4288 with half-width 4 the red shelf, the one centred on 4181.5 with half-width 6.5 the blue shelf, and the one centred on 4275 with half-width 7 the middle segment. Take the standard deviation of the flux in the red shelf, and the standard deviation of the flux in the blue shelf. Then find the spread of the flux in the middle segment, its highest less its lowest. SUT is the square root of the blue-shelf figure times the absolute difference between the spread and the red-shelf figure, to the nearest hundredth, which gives 0.51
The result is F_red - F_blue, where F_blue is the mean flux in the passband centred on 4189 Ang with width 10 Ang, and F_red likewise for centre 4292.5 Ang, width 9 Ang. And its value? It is 0.2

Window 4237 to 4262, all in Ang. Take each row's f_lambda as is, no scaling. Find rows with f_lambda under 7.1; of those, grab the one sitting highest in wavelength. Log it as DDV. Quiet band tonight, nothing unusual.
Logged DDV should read 4261.00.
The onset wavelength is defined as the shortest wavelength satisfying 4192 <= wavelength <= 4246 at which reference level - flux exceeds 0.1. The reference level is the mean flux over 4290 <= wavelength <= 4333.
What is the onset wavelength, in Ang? 4196.73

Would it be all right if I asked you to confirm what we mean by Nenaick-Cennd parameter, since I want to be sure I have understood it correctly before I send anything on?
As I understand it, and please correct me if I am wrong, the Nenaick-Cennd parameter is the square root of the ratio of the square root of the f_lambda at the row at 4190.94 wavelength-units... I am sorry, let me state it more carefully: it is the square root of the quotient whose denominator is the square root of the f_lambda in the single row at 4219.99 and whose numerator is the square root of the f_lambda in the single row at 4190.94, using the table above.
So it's 1.012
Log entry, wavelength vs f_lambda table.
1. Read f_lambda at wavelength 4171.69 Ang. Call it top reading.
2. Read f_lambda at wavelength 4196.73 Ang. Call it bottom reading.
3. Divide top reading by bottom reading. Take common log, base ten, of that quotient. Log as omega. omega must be 0.08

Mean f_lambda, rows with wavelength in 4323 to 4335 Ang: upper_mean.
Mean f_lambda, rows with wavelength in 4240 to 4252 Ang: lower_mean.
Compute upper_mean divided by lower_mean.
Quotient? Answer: 0.89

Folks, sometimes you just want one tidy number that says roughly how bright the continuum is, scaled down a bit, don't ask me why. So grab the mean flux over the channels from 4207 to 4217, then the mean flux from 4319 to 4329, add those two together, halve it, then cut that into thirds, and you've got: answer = 2.19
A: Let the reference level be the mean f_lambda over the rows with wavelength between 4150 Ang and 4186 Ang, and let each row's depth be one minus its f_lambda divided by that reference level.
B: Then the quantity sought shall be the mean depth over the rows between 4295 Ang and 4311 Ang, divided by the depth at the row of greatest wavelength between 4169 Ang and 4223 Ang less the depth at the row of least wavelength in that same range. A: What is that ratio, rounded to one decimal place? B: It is 1.9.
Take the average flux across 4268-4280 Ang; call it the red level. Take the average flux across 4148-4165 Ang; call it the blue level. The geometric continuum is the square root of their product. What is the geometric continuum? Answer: 7.06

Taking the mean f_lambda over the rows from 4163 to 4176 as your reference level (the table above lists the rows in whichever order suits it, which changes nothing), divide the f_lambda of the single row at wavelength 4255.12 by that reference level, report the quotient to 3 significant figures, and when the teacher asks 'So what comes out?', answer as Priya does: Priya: 1.05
